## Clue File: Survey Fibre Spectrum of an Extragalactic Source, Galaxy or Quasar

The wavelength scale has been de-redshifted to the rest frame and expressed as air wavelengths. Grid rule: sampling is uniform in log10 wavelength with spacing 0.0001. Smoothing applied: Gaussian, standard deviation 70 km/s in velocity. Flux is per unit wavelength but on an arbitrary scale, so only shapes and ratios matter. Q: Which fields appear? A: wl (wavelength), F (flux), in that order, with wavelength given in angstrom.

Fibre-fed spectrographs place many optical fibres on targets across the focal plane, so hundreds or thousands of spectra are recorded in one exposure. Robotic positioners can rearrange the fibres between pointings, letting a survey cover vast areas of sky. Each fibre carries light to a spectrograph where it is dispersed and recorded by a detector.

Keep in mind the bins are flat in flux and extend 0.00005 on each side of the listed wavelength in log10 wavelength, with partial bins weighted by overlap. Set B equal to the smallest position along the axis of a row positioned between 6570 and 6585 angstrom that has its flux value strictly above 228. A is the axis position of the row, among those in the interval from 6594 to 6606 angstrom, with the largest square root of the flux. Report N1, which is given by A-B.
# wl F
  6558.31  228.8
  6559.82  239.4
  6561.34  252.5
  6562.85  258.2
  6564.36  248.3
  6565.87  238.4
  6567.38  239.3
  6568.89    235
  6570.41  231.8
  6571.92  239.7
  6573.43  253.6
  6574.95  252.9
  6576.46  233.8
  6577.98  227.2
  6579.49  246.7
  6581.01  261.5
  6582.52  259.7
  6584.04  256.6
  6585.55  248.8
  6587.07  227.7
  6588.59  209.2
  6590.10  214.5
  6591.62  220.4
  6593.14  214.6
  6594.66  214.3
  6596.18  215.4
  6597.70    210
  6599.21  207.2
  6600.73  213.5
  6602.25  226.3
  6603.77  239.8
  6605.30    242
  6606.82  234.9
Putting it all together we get 34.9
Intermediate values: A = 6605.30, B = 6570.41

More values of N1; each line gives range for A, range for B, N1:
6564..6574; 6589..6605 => -30.3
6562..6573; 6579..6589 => -16.6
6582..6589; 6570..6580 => 12.1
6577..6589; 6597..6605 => -22.8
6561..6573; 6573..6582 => -10.6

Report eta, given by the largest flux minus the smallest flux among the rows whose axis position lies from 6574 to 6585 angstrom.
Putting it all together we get 34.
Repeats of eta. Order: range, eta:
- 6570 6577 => 22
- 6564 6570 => 13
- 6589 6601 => 13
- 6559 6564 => 19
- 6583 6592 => 47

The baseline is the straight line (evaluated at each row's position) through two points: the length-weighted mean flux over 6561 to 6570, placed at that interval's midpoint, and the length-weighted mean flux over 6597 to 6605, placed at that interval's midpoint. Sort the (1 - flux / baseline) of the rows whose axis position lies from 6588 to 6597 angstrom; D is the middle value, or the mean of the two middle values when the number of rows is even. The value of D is 0.049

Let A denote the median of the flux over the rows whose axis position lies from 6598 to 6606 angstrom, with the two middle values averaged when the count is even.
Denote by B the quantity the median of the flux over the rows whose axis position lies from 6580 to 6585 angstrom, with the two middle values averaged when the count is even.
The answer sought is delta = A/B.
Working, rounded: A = 226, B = 260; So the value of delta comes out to 0.87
